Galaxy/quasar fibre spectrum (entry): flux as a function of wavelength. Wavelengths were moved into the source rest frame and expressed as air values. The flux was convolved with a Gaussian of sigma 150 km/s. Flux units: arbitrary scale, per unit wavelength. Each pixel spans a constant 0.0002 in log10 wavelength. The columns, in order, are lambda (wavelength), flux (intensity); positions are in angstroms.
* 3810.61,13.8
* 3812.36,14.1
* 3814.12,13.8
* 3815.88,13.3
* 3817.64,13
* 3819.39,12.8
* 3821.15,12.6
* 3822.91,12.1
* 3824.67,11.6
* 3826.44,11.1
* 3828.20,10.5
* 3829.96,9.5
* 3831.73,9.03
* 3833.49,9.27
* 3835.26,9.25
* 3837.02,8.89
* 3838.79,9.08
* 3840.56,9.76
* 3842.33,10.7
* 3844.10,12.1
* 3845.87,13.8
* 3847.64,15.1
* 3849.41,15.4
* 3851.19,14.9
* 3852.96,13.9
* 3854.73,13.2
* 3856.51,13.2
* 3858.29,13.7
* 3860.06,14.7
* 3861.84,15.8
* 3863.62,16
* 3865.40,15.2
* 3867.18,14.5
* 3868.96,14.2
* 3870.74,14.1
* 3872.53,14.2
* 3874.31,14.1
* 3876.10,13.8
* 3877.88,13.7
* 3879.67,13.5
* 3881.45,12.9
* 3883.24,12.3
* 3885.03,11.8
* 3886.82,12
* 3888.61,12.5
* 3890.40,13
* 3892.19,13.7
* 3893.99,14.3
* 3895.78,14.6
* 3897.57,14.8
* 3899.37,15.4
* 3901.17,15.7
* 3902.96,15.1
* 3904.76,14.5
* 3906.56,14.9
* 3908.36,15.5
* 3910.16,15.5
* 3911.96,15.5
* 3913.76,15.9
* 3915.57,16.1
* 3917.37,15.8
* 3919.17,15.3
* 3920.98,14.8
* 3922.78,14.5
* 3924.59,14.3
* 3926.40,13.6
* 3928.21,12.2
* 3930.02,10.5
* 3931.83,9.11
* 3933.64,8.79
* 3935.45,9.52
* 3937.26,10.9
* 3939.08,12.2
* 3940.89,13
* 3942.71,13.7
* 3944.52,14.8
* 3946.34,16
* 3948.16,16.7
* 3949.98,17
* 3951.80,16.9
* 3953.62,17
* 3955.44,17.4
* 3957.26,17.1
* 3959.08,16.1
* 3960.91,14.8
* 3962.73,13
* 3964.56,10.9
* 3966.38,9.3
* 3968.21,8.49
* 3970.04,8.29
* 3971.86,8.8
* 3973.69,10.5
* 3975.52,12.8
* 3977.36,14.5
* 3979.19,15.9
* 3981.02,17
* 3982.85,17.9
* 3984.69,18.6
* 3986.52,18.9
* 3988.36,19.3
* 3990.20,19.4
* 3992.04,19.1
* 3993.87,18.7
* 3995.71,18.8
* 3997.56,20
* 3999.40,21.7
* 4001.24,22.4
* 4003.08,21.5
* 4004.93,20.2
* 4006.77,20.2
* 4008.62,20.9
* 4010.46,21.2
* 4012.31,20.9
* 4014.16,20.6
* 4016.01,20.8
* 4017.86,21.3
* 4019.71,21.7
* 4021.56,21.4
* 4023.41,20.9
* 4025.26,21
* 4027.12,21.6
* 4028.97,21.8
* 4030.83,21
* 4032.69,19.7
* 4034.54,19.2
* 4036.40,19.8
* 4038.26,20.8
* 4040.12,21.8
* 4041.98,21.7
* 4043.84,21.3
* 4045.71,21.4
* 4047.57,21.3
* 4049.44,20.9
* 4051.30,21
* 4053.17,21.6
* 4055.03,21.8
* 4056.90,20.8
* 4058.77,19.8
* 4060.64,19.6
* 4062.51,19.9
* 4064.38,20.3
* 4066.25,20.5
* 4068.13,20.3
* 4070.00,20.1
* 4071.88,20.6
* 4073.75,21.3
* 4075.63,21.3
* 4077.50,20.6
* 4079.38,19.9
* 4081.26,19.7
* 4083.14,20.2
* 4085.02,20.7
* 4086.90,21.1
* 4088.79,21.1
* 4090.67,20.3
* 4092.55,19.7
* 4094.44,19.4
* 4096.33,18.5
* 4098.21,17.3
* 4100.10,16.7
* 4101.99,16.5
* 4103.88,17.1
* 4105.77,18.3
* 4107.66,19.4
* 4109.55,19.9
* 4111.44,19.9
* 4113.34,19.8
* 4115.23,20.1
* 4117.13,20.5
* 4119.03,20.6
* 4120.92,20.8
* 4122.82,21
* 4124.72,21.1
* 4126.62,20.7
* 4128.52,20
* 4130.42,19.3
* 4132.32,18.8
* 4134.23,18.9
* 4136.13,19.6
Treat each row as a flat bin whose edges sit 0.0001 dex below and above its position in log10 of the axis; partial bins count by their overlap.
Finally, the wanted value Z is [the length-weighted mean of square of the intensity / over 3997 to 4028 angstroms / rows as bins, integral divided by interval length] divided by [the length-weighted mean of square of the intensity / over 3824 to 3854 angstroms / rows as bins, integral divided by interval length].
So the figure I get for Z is 3.3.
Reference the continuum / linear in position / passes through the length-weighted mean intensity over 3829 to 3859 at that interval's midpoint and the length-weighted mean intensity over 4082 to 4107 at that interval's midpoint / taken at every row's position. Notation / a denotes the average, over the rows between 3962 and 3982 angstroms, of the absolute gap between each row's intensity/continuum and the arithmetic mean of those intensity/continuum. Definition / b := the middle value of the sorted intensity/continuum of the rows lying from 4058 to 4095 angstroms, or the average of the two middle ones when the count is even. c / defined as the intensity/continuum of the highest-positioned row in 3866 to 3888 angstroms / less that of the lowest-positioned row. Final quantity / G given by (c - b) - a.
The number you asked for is -1.51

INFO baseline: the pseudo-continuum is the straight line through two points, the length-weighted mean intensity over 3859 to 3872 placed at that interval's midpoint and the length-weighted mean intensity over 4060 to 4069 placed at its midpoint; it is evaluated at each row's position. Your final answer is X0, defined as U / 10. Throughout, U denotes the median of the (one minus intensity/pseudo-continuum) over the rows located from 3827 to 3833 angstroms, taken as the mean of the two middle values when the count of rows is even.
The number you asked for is 0.032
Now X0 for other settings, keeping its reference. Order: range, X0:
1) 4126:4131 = 0.008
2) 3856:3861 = 0.007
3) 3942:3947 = 0.013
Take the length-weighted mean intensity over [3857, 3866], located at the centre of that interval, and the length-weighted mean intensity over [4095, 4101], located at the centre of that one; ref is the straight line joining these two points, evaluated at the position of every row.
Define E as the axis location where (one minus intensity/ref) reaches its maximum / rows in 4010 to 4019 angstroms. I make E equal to 4014.16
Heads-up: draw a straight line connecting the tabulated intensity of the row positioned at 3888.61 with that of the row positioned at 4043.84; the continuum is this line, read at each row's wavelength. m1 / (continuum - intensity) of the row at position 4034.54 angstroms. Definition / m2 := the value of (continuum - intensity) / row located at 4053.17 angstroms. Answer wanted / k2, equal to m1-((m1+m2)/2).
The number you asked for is 0.7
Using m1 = 2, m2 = 0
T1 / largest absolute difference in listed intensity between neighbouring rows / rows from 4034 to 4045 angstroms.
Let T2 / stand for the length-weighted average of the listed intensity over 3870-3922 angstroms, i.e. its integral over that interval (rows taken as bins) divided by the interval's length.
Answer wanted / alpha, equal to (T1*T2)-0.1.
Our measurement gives 14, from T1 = 1.0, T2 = 14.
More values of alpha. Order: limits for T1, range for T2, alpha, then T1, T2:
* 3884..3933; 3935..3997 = 25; 1.7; 15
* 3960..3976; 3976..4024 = 45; 2.3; 20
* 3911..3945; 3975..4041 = 34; 1.7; 20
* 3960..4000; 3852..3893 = 32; 2.3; 14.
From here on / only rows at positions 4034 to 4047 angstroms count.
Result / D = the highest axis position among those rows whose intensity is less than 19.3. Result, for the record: 4034.54 angstroms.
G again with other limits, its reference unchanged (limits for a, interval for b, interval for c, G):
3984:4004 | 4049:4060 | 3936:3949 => -0.86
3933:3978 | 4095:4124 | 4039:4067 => -1.32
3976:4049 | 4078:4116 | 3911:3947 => -1.12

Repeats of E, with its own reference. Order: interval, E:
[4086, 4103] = 4101.99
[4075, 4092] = 4081.26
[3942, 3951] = 3942.71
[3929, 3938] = 3933.64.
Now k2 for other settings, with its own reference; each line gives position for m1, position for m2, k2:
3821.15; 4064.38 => -3.0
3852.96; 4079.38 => -3.4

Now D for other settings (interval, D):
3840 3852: 3851.19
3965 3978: 3977.36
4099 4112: 4105.77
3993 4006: 3995.71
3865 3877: 3876.10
